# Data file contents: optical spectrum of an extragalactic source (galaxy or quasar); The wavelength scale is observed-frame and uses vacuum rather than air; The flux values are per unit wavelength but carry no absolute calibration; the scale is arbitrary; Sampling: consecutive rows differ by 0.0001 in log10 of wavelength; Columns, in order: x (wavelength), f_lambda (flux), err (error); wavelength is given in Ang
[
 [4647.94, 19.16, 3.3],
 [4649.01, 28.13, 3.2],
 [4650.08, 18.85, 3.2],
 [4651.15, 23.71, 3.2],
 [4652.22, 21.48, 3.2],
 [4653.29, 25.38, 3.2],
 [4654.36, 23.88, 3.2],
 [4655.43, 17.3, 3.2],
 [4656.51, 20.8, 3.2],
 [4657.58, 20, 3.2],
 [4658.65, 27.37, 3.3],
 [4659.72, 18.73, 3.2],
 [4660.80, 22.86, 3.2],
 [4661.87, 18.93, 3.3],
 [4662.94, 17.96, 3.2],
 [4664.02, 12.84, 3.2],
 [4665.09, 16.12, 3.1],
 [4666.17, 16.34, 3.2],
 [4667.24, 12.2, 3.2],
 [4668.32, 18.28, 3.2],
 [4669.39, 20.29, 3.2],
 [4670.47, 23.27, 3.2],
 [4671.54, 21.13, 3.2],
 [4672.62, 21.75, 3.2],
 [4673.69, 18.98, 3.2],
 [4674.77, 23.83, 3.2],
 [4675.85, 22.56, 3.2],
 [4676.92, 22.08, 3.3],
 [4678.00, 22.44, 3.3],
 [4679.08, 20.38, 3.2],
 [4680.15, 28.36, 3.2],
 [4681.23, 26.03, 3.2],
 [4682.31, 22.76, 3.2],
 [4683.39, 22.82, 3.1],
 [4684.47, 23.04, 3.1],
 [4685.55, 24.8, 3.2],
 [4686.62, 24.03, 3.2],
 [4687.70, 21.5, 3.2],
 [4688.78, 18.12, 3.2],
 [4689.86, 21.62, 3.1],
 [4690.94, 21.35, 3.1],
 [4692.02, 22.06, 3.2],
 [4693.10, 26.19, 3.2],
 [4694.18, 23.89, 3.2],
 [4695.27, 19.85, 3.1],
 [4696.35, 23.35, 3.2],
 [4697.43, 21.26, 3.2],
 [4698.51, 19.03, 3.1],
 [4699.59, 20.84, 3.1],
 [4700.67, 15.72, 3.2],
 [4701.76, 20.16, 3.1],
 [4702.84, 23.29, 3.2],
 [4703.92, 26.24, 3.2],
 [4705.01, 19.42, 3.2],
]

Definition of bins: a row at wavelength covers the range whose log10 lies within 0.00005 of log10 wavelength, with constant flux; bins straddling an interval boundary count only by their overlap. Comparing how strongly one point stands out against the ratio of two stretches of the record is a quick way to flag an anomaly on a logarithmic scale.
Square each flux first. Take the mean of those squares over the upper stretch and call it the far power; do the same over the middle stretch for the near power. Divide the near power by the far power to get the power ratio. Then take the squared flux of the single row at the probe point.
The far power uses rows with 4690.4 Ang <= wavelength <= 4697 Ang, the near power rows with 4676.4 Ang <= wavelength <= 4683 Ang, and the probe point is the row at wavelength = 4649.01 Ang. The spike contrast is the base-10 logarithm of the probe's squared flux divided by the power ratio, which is 2.86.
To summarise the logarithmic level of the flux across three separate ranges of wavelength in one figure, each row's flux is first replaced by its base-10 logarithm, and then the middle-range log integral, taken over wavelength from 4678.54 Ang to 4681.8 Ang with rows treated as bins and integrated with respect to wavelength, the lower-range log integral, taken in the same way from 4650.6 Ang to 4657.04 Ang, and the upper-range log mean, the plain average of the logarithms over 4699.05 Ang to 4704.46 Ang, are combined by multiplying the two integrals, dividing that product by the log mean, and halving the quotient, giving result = 15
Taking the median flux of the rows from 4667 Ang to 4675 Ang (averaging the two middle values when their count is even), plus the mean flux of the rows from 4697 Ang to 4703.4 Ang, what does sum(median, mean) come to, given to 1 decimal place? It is 40.8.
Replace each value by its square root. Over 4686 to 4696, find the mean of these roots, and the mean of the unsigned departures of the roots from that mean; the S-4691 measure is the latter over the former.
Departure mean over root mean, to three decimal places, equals 0.040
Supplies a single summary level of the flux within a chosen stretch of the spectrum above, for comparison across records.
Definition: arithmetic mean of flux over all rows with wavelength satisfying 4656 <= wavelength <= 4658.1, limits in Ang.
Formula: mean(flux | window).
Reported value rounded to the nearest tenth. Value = 20.4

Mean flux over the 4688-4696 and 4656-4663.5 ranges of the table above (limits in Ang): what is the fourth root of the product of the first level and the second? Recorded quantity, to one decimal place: 4.6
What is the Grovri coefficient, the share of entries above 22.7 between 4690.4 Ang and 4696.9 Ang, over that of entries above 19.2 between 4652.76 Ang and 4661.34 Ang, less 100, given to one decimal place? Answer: -99.3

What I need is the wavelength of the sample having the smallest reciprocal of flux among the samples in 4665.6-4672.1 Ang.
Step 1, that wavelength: 4670.47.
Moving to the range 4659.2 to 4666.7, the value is 4660.80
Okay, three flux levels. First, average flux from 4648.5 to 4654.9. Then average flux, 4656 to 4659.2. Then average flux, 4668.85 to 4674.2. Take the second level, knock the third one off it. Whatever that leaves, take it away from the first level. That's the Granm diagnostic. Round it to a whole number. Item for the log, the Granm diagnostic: 22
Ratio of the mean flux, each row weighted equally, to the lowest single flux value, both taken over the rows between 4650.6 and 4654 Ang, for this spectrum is 1.10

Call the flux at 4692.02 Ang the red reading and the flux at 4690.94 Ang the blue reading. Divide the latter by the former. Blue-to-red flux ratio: 1.0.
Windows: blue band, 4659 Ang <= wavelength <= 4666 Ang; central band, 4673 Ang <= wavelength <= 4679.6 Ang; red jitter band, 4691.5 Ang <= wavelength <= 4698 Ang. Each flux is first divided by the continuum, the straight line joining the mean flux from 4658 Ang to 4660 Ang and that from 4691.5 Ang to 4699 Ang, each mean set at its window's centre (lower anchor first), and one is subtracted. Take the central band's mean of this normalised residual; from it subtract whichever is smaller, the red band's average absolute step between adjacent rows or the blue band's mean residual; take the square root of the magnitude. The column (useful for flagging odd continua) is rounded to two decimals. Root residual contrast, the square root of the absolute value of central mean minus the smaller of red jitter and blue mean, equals 0.42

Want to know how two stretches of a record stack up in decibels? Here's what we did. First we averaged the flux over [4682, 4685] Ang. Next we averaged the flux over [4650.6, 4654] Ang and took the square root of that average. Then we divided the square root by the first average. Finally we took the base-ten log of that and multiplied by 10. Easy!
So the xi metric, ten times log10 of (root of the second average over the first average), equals -6.7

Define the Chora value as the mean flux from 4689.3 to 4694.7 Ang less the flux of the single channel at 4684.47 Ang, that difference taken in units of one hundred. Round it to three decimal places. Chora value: 0.000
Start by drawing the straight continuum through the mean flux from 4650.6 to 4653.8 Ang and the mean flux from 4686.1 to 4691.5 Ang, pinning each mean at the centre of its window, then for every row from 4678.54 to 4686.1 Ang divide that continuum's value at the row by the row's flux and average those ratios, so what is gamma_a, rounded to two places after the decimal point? 0.91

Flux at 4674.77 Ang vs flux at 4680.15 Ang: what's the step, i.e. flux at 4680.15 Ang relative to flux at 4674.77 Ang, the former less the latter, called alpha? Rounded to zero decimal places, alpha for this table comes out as 5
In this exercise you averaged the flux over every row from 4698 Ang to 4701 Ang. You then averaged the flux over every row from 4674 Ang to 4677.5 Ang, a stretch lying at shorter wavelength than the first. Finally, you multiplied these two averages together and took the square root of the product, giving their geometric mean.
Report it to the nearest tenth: 20.6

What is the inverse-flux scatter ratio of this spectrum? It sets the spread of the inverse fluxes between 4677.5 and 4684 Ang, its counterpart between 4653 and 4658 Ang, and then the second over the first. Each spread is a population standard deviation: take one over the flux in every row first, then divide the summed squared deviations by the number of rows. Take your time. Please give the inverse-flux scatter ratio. 1.4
